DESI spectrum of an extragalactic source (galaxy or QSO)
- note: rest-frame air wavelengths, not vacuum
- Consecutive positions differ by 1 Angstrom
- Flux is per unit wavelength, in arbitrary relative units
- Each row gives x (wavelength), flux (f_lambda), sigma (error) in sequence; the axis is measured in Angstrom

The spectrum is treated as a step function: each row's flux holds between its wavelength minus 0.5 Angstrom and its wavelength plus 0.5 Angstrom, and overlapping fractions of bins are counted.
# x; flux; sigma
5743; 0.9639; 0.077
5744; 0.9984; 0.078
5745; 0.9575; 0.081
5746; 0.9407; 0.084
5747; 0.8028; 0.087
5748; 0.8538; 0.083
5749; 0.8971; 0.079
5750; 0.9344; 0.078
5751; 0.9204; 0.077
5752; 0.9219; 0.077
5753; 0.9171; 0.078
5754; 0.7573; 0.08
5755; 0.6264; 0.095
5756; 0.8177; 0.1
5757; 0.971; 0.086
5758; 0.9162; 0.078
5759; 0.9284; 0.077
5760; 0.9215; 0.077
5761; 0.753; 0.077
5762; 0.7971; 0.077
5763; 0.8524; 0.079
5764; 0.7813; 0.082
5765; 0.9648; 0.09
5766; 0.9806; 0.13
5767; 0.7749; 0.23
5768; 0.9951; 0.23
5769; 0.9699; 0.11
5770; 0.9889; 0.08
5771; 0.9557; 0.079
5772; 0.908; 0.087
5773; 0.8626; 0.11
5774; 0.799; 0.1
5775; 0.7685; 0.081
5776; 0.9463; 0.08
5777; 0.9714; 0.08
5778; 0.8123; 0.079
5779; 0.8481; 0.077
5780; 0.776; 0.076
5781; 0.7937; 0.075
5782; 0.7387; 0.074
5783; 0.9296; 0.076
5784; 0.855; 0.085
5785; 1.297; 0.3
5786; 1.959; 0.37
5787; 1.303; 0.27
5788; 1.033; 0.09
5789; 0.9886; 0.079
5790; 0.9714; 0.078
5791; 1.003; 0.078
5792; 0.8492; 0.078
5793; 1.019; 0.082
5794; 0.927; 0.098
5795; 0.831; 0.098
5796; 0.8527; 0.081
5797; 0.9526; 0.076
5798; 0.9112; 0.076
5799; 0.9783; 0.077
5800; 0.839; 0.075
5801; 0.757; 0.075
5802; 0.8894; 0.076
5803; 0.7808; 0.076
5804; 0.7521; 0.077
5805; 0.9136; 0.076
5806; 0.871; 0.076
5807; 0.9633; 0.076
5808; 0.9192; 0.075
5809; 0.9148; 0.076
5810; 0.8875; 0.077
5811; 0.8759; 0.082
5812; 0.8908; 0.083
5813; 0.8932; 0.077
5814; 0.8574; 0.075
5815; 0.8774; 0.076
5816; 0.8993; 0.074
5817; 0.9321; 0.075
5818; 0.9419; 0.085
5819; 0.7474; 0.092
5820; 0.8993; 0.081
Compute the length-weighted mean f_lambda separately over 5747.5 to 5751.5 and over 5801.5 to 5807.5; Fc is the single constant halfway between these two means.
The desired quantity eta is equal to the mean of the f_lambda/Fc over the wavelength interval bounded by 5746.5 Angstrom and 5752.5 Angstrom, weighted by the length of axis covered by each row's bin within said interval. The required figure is 1.01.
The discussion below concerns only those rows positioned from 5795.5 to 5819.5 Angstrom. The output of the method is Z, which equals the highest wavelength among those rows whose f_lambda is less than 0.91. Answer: 5819 Angstrom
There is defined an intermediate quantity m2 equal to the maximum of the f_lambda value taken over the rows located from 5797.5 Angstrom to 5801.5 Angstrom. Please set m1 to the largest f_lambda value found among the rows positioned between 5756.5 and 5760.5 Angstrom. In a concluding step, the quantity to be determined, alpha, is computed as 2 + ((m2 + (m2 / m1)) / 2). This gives 2.99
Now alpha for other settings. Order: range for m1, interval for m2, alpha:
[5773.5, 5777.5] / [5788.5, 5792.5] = 3.02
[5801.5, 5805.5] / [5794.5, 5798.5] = 3.00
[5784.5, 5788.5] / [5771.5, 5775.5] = 2.69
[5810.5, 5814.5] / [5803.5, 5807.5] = 3.02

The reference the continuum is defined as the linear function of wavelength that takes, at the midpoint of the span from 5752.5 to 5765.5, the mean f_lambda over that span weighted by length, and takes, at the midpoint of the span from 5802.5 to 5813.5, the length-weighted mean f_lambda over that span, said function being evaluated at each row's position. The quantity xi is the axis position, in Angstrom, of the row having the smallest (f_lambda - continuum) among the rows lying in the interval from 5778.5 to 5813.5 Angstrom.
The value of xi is 5804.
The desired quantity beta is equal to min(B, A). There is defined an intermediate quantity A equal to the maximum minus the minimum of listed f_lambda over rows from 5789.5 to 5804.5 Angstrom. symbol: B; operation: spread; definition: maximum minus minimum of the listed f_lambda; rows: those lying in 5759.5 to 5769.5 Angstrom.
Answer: 0.24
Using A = 0.27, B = 0.24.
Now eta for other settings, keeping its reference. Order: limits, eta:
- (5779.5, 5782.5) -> 0.87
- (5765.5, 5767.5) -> 1.00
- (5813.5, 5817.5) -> 1.01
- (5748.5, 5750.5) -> 1.04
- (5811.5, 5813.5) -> 1.01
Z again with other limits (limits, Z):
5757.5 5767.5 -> 5767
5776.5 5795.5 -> 5795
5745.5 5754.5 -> 5754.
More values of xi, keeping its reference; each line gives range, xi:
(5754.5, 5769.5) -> 5755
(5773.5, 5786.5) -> 5782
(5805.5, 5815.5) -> 5814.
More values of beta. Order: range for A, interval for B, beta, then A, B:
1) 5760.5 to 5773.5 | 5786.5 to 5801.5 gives 0.24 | 0.24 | 0.55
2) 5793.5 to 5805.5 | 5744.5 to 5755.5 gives 0.23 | 0.23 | 0.33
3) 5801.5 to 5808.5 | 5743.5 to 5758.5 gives 0.21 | 0.21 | 0.37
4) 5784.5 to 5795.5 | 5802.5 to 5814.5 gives 0.21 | 1.13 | 0.21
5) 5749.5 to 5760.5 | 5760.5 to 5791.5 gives 0.34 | 0.34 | 1.22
